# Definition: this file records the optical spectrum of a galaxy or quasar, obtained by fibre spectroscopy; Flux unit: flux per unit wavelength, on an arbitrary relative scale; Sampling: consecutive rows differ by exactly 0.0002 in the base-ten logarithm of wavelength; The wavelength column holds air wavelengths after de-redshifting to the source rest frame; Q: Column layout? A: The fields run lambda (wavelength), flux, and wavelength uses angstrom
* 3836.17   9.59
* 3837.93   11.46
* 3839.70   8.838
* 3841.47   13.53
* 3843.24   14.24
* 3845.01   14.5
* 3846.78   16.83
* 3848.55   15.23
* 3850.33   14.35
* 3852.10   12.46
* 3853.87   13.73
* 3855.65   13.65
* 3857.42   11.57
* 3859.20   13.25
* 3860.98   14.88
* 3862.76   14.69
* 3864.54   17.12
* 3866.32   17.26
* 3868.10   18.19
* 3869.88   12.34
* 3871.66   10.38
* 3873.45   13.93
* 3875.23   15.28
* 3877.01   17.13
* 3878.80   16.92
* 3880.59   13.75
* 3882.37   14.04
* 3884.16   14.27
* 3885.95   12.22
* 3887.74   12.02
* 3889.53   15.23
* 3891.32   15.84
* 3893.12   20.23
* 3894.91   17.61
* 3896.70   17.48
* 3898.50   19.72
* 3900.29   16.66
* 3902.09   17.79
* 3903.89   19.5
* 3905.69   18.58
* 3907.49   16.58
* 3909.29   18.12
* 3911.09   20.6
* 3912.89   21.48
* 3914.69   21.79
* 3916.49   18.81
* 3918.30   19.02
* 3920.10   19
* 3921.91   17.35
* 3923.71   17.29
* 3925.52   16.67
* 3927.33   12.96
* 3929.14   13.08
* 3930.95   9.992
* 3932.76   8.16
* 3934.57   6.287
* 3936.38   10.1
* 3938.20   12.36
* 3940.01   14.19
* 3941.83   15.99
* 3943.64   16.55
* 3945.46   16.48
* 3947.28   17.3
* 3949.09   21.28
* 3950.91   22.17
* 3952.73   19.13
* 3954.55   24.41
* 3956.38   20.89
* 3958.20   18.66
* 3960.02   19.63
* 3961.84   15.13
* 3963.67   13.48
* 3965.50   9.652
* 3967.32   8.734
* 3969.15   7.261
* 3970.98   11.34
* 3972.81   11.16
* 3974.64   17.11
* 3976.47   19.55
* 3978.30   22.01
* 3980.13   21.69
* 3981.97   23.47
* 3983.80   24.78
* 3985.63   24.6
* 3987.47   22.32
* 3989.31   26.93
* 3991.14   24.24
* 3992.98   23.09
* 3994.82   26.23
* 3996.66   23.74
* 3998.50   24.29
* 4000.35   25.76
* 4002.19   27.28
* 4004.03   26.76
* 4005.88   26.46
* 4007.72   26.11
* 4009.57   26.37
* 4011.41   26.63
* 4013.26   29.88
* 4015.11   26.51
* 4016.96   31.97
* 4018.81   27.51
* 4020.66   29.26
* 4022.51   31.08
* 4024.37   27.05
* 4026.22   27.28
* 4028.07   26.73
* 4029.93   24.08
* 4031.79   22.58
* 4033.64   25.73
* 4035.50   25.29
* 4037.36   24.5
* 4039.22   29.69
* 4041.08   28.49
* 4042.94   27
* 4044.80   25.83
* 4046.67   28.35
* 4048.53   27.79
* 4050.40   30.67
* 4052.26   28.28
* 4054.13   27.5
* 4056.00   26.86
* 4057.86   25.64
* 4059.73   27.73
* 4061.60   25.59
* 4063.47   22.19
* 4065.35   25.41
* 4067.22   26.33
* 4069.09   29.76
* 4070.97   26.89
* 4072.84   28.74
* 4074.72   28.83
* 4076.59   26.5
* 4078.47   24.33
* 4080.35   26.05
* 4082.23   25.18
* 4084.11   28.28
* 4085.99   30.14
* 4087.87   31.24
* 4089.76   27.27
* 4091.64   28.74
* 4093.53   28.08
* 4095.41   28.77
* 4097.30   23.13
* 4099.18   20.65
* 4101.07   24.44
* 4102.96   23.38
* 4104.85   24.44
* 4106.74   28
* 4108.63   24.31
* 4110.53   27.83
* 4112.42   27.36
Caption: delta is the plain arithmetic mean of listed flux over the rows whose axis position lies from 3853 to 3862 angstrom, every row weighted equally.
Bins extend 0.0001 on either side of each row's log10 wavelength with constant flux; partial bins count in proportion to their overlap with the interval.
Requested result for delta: 13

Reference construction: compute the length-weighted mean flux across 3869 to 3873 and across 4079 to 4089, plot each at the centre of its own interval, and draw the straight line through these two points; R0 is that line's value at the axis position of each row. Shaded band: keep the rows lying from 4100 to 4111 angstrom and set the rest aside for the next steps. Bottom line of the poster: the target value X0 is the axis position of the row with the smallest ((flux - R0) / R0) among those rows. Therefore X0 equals 4102.96 angstrom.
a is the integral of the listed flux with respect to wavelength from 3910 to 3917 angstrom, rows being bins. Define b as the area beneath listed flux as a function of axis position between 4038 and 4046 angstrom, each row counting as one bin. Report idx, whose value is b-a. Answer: 76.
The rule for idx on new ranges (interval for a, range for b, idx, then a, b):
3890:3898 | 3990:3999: 78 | 142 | 220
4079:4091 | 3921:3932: -176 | 335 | 159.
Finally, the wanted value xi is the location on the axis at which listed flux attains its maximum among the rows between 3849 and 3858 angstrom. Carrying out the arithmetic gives 3850.33 angstrom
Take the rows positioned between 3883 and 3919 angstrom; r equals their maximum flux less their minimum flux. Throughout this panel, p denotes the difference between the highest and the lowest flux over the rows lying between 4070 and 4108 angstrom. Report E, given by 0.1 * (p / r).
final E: 0.108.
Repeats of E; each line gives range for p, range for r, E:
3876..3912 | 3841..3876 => 0.110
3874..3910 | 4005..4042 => 0.087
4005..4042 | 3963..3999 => 0.048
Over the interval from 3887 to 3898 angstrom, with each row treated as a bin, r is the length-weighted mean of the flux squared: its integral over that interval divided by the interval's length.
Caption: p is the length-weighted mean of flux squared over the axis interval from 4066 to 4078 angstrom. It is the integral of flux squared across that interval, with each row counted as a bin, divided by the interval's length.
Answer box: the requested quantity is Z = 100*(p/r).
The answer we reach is 273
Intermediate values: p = 767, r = 281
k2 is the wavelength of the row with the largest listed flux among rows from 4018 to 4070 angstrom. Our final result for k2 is 4022.51 angstrom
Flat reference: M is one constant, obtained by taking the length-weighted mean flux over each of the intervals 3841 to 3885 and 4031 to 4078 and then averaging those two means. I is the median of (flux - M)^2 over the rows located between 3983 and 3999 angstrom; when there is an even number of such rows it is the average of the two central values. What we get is 13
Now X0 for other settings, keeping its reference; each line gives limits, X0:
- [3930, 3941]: 3934.57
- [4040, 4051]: 4044.80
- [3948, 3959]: 3958.20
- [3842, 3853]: 3852.10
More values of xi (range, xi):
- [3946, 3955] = 3954.55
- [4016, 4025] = 4016.96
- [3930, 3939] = 3938.20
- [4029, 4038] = 4033.64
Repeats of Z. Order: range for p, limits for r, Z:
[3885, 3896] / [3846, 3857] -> 122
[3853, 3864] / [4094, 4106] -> 32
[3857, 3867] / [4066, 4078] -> 29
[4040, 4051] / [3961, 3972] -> 622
